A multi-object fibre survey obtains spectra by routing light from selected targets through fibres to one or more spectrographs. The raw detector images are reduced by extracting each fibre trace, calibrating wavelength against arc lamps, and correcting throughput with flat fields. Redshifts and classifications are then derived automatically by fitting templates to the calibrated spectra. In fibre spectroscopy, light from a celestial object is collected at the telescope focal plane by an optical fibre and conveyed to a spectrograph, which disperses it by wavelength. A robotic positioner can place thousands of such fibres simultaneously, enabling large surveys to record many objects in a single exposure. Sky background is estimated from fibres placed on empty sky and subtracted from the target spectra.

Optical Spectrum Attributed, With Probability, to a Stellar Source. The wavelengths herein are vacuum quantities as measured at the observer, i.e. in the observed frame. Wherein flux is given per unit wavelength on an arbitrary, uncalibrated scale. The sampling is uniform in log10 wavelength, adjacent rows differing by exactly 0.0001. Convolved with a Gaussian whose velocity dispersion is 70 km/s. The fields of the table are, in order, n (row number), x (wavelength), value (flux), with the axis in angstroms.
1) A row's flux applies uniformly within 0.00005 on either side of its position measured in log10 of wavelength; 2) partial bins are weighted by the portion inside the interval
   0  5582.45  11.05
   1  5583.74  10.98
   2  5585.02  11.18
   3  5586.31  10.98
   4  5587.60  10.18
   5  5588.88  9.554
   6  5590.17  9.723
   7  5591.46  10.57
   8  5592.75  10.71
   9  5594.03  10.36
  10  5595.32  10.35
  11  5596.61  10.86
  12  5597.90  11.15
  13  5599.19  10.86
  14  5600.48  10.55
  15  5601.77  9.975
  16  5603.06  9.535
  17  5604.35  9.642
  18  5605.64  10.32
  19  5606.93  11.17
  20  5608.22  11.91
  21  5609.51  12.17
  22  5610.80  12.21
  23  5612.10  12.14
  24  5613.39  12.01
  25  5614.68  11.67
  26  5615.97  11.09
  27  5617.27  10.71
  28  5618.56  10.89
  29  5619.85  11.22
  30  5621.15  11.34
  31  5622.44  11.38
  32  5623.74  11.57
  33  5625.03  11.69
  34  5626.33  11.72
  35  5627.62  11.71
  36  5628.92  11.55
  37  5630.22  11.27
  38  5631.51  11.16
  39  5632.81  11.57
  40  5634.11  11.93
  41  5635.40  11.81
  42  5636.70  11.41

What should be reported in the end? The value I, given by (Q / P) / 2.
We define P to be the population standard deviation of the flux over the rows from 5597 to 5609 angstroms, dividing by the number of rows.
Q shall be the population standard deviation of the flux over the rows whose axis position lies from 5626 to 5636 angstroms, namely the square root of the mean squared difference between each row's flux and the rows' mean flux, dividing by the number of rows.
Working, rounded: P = 0.74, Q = 0.25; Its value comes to 0.2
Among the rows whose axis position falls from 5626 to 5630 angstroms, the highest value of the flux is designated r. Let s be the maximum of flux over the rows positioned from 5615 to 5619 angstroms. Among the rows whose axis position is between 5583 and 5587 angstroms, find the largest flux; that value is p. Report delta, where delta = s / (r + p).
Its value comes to 0.484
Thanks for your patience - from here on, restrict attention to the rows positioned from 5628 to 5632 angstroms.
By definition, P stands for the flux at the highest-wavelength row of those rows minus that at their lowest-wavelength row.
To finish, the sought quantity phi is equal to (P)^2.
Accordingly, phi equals 0.15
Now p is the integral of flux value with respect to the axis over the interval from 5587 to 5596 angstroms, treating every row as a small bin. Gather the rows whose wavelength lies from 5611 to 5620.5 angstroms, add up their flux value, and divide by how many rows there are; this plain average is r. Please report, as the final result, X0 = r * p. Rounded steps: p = 92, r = 11.4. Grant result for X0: 1047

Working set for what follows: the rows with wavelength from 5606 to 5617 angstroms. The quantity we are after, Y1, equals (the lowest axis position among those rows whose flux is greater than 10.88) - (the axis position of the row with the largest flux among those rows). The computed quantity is -3.9 angstroms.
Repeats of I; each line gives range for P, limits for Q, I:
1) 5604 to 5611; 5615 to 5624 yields 0.1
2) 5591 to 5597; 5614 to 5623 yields 0.8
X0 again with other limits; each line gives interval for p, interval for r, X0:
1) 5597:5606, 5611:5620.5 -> 1056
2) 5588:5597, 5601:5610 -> 988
